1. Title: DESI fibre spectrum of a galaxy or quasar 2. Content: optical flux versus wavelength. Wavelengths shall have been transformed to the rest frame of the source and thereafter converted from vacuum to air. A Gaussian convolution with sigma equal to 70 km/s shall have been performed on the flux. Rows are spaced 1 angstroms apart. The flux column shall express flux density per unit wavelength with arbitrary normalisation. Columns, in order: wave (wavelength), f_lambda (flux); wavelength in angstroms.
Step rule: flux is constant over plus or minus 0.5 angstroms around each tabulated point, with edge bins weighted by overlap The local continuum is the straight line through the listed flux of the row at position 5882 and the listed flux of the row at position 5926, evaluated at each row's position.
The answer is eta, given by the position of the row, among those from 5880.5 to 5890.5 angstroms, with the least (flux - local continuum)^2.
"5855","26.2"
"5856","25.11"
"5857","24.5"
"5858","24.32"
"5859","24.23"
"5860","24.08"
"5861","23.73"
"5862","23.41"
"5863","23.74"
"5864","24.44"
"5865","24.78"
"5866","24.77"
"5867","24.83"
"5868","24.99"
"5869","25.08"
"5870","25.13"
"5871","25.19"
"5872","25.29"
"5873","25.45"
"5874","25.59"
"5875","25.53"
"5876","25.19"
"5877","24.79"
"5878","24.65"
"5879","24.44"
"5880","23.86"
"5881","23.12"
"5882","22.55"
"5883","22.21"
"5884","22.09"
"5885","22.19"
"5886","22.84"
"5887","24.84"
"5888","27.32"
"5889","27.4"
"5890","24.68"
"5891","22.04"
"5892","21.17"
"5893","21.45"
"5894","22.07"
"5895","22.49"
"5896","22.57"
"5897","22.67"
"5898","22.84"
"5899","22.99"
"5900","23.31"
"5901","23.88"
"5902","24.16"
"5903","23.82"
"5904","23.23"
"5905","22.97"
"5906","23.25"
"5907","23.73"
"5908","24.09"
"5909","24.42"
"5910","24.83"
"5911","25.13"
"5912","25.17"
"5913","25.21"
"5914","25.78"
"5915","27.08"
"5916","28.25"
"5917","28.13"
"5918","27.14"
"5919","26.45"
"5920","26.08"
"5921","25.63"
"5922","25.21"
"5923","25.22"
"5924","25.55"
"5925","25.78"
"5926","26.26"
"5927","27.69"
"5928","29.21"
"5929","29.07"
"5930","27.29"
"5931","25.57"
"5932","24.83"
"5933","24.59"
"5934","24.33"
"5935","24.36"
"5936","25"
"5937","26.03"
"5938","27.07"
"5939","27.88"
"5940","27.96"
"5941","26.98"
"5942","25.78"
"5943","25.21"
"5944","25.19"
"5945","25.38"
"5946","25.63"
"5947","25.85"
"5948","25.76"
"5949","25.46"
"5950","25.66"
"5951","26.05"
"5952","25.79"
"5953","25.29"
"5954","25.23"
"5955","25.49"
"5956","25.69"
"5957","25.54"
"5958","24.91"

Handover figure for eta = 5882 angstroms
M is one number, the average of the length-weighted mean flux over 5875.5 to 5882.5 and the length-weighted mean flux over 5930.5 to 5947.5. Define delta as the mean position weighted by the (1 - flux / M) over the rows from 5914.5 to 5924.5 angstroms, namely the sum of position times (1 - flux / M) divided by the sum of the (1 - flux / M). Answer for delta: 5917.8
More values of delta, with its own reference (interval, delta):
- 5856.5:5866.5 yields 5861.1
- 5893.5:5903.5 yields 5897.5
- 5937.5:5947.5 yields 5940.8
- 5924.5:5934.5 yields 5927.8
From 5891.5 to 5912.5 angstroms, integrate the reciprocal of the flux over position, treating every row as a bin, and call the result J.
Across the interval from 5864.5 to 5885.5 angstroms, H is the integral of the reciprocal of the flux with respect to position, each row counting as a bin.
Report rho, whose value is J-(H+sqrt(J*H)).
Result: -0.84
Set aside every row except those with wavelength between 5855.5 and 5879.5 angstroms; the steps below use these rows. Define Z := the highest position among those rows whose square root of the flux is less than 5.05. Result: 5879 angstroms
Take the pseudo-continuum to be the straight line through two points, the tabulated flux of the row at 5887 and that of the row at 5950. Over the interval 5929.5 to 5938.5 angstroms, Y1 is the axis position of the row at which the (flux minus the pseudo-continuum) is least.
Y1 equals 5934 angstroms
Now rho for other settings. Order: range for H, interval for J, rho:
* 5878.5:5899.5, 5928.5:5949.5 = -0.96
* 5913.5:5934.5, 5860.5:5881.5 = -0.77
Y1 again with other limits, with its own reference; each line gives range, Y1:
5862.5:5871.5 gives 5863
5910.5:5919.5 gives 5911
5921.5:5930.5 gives 5923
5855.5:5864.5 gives 5862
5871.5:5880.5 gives 5880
